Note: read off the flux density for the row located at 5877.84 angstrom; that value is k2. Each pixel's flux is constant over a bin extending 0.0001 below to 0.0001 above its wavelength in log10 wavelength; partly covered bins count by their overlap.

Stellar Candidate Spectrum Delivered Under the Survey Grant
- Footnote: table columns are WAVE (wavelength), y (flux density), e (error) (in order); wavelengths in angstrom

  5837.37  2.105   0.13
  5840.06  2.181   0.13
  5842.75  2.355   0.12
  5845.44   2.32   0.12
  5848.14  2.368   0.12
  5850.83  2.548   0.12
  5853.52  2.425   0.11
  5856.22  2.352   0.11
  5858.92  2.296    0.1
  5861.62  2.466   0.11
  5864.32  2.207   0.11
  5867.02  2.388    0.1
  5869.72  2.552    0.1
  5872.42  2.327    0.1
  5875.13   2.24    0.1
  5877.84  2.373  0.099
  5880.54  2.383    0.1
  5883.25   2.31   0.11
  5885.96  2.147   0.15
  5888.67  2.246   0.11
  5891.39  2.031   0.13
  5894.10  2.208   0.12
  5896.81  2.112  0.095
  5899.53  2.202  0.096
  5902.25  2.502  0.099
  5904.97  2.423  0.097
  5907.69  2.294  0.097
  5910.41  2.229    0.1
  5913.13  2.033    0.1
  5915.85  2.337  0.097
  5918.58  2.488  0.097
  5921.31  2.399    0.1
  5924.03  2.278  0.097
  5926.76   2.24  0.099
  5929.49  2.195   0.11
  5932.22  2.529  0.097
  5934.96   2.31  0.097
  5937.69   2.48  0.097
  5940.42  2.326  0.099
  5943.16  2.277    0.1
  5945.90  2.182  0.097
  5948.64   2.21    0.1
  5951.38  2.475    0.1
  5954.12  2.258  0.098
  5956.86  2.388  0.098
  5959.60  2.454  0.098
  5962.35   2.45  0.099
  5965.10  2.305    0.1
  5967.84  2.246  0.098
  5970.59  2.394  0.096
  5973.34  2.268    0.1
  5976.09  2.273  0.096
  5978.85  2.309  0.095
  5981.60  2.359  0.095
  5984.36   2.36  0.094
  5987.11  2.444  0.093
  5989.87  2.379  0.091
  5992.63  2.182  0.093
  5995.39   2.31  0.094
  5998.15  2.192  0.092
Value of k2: 2.373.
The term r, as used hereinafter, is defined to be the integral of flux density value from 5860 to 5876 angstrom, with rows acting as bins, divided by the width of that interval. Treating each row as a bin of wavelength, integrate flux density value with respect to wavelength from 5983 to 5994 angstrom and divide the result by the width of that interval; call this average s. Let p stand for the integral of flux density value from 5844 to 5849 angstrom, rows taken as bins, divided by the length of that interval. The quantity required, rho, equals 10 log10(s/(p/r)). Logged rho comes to 3.75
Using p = 2.34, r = 2.37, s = 2.34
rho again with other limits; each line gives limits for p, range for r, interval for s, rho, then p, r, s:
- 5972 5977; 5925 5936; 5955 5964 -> 3.92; 2.27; 2.32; 2.42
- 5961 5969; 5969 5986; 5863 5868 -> 3.59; 2.34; 2.33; 2.29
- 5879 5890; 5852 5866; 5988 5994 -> 3.75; 2.27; 2.35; 2.29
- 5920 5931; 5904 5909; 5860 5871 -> 3.94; 2.28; 2.35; 2.40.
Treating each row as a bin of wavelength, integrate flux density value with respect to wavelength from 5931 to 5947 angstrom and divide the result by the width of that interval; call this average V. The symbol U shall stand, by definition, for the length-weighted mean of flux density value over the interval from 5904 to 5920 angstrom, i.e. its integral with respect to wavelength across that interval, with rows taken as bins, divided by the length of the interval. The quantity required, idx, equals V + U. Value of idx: 4.65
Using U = 2.30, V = 2.35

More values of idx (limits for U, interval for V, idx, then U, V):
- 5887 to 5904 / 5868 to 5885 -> 4.58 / 2.22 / 2.36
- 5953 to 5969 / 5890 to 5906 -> 4.60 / 2.35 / 2.24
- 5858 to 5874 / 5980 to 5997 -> 4.71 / 2.37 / 2.34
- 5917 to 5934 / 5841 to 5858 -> 4.74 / 2.35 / 2.39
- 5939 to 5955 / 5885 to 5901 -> 4.45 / 2.29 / 2.16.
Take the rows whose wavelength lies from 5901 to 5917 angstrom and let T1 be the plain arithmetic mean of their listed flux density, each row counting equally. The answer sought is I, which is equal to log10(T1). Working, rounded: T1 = 2.30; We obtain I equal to 0.362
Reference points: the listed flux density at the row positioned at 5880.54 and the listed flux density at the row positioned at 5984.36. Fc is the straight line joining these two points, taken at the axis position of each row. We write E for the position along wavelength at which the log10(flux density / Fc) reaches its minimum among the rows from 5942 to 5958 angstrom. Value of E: 5945.90 angstrom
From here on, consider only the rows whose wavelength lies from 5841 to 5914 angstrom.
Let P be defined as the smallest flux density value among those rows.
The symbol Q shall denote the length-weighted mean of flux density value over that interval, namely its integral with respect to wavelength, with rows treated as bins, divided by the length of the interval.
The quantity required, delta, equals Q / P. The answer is 1.14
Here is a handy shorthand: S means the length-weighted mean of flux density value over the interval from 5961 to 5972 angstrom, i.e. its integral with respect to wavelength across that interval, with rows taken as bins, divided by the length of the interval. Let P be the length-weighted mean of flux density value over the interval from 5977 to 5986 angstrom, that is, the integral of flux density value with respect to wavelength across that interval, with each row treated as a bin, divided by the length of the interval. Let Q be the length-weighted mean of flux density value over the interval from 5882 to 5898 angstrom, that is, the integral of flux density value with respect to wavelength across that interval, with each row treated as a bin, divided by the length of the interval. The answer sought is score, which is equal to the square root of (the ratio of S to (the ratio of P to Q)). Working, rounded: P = 2.34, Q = 2.18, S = 2.35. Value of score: 1.48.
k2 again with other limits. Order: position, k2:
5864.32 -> 2.207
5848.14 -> 2.368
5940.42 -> 2.326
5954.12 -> 2.258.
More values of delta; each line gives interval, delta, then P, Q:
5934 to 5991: 1.07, 2.182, 2.34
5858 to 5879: 1.07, 2.207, 2.36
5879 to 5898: 1.09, 2.031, 2.21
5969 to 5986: 1.03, 2.268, 2.33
